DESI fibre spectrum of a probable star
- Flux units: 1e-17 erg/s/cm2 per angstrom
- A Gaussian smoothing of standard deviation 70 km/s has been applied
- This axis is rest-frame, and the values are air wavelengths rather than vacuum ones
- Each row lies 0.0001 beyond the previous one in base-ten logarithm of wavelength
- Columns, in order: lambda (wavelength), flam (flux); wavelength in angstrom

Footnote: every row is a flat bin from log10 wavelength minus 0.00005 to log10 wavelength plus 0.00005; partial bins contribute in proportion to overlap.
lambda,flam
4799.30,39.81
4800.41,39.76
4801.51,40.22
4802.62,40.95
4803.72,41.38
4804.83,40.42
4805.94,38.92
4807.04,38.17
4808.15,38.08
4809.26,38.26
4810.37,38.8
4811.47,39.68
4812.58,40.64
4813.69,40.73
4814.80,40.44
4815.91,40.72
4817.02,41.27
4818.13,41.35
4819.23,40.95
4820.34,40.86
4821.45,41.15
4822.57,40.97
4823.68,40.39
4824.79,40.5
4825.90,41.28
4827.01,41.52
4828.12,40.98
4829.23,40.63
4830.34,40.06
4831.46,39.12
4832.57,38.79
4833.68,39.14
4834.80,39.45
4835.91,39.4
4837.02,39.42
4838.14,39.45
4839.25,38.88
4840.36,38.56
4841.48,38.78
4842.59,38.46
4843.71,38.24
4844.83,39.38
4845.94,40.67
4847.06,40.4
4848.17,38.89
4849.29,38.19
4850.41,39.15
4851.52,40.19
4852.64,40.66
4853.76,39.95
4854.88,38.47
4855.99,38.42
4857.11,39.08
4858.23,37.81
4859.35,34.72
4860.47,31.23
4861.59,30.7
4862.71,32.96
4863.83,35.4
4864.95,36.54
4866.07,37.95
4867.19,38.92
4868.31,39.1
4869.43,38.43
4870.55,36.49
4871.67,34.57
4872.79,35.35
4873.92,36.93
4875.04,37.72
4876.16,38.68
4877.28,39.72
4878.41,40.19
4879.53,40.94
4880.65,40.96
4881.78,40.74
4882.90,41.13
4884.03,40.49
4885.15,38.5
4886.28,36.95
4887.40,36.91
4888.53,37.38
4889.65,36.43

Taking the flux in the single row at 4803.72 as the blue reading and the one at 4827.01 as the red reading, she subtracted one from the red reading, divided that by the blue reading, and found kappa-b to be 0.98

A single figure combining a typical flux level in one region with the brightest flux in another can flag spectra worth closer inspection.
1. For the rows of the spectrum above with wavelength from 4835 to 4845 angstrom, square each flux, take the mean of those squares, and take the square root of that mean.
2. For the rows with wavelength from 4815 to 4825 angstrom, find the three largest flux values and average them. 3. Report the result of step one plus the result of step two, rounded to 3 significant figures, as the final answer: 80.2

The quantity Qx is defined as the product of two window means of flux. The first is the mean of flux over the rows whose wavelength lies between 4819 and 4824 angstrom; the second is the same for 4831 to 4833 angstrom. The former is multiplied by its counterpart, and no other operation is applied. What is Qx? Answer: 1592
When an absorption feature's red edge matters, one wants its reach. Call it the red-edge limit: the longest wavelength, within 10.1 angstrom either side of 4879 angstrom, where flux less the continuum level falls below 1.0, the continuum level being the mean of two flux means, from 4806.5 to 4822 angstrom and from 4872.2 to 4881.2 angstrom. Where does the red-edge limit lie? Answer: 4888.53 angstrom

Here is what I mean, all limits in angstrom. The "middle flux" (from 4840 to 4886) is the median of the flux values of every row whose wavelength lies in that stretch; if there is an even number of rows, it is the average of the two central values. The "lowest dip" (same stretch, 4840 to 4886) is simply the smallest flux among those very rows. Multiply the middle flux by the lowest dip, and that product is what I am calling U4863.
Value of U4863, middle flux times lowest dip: 1184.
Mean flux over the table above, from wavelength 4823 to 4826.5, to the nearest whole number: 41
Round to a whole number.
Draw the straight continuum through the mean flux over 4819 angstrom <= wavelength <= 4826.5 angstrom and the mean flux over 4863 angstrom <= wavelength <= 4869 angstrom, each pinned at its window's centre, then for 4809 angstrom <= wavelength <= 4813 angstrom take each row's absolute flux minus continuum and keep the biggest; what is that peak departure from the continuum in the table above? 4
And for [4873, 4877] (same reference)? 2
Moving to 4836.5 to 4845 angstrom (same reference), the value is 1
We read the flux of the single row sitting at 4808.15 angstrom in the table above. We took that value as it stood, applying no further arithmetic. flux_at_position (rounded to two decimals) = 38.08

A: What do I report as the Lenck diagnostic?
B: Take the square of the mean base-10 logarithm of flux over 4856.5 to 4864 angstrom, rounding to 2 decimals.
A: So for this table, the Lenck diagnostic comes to 2.36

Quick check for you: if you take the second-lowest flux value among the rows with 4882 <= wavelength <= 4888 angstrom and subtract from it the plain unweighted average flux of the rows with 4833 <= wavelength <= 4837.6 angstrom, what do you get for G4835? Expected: -2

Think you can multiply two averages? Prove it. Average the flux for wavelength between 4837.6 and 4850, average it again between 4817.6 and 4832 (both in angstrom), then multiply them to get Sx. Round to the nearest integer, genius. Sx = 1593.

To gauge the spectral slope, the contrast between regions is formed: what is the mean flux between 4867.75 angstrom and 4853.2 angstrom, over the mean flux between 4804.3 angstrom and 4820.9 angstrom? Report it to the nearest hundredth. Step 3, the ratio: 0.91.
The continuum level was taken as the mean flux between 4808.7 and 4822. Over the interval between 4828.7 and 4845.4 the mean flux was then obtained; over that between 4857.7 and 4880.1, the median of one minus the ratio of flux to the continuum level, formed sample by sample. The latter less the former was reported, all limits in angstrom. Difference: -39.1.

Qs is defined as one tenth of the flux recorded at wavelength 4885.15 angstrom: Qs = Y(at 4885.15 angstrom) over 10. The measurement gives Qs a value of 3.85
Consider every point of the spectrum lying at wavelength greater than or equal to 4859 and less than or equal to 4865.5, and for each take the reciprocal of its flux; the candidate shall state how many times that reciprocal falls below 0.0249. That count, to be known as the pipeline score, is 0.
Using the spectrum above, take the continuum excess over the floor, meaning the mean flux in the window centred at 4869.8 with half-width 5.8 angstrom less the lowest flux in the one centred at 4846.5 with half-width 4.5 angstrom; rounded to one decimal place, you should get -1.0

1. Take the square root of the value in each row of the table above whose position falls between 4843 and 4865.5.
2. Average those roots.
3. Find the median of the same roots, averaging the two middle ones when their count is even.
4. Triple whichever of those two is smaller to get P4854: 18.4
